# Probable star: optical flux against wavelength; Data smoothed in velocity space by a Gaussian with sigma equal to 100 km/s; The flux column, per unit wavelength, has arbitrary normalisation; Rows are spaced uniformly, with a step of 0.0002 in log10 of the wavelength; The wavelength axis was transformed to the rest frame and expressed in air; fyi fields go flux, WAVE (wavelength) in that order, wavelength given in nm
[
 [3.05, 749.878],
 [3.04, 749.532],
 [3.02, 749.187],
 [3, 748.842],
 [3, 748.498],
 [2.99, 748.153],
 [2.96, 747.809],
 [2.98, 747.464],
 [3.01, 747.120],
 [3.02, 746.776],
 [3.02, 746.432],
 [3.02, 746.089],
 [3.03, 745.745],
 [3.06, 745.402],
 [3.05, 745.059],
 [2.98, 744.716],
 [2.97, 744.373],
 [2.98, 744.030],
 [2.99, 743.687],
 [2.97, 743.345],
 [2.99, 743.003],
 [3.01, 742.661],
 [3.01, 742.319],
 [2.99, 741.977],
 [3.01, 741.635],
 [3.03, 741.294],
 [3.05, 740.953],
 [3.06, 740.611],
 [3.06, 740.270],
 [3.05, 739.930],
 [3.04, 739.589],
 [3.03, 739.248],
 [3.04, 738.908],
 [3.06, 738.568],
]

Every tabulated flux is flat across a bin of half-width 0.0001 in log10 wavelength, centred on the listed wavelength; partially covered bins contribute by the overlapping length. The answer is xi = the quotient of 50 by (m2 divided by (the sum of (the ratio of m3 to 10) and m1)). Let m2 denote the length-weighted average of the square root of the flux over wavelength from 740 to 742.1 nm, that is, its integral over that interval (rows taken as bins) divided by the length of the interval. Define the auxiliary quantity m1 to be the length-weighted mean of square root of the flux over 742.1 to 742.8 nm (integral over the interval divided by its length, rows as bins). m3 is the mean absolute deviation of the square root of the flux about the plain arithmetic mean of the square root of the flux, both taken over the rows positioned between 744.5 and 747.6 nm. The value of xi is 49.8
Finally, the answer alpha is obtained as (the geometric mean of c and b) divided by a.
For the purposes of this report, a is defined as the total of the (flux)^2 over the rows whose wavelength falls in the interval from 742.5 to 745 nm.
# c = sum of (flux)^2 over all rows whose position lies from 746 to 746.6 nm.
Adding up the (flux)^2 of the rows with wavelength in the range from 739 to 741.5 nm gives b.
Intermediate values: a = 62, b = 65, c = 18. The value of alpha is 0.55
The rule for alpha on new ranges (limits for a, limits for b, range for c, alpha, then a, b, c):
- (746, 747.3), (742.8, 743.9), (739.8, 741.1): 0.87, 36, 27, 37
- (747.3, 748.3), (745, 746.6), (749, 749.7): 1.09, 27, 46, 18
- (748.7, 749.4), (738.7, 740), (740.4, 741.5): 1.77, 18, 37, 28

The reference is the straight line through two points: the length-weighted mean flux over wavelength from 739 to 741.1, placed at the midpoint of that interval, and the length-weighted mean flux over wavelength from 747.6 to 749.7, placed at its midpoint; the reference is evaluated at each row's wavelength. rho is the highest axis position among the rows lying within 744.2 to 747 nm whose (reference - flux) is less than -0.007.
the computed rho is 746.776 nm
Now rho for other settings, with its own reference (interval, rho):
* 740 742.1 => 740.953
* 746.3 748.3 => 746.776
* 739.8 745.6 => 745.402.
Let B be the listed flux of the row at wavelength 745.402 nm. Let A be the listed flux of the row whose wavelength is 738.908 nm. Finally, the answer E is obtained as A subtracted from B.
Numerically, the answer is 0.02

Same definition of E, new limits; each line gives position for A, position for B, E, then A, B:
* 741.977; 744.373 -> -0.02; 2.99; 2.97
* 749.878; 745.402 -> 0.01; 3.05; 3.06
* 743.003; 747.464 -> -0.01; 2.99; 2.98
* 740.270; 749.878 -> -0.01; 3.06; 3.05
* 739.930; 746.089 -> -0.03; 3.05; 3.02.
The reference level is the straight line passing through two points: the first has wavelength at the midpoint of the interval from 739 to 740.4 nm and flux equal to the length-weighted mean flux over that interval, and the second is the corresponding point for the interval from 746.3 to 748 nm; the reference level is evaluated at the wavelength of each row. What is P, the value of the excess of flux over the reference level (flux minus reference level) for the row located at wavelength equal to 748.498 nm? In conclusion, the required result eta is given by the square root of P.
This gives 0.109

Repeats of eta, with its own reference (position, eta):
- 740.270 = 0.136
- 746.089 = 0.128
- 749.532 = 0.242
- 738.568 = 0.087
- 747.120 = 0.114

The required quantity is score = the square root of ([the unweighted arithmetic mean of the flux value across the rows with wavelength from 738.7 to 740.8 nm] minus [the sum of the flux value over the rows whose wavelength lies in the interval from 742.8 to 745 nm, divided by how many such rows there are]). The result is 0.26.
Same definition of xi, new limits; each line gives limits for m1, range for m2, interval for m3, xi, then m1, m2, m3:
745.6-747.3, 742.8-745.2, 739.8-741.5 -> 50.3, 1.74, 1.729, 0.002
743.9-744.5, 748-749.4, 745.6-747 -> 49.7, 1.72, 1.734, 0.001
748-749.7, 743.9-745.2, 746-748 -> 50.2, 1.74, 1.730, 0.006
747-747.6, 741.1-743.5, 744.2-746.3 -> 50.0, 1.73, 1.733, 0.008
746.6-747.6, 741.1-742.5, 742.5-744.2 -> 49.9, 1.73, 1.735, 0.003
